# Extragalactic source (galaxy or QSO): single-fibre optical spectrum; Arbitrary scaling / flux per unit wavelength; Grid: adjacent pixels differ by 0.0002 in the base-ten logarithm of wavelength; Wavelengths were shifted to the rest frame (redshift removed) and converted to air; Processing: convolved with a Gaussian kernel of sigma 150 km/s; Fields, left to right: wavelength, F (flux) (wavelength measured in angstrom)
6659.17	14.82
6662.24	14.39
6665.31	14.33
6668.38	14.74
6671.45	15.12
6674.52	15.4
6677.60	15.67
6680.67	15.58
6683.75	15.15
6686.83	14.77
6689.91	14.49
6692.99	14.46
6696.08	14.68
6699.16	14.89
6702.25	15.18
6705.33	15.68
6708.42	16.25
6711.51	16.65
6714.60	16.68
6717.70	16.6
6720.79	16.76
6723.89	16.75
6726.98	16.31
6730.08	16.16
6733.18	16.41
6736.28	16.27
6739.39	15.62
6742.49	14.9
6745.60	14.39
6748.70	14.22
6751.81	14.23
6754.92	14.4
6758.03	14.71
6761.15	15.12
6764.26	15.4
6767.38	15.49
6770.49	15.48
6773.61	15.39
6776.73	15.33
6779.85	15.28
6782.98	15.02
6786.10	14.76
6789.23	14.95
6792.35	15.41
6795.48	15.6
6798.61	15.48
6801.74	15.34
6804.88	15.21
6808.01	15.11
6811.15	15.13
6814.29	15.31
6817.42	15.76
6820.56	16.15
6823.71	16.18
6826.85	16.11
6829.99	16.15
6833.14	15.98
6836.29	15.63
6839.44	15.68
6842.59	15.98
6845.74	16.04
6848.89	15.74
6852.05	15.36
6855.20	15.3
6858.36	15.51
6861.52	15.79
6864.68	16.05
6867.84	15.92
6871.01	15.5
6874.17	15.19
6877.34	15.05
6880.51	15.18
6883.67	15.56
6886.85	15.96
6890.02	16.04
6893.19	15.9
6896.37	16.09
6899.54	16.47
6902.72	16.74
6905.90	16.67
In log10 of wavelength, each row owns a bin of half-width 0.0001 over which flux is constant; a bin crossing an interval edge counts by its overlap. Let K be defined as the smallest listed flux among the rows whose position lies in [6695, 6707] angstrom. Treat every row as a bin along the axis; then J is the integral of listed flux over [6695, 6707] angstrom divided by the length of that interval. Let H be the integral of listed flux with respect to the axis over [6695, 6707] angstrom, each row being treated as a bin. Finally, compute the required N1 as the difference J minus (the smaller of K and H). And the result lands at 0.5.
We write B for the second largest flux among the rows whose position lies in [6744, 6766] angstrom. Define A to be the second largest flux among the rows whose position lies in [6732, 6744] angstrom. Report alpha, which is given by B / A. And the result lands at 0.93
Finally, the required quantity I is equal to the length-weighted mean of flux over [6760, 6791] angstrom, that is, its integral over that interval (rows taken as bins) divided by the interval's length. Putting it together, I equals 15.2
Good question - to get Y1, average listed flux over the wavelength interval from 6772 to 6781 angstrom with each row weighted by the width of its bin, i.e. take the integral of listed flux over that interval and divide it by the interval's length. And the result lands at 15.3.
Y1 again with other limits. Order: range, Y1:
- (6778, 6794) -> 15.1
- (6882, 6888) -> 15.7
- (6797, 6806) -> 15.3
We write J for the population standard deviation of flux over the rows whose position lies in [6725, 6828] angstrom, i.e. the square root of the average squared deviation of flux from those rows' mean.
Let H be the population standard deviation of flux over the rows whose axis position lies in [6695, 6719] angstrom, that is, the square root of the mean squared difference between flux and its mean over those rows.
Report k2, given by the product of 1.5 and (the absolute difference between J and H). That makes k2 0.27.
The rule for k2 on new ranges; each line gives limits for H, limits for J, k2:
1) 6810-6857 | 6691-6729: 0.75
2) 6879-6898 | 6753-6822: 0.06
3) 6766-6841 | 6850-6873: 0.18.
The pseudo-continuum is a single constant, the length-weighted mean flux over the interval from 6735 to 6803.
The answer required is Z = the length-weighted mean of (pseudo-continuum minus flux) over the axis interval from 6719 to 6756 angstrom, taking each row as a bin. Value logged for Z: -0.4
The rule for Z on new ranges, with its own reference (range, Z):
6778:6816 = -0.1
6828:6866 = -0.6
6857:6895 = -0.5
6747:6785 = 0.1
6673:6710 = -0.1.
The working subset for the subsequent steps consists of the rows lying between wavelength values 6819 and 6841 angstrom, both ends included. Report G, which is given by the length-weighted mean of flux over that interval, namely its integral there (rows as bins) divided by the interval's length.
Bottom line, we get 15.98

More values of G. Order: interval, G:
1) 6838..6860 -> 15.66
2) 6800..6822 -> 15.43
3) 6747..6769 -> 14.80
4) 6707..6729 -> 16.56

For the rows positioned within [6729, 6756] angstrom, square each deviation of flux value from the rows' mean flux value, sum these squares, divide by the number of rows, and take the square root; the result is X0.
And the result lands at 0.88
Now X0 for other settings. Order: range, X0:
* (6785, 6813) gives 0.25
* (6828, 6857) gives 0.28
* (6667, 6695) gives 0.43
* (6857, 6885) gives 0.33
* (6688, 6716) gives 0.85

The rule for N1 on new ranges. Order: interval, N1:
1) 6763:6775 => 0.1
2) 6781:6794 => 0.3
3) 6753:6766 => 0.5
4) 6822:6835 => 0.1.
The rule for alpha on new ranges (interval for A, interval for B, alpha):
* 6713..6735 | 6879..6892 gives 0.95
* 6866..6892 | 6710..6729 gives 1.05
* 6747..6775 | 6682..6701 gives 0.96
